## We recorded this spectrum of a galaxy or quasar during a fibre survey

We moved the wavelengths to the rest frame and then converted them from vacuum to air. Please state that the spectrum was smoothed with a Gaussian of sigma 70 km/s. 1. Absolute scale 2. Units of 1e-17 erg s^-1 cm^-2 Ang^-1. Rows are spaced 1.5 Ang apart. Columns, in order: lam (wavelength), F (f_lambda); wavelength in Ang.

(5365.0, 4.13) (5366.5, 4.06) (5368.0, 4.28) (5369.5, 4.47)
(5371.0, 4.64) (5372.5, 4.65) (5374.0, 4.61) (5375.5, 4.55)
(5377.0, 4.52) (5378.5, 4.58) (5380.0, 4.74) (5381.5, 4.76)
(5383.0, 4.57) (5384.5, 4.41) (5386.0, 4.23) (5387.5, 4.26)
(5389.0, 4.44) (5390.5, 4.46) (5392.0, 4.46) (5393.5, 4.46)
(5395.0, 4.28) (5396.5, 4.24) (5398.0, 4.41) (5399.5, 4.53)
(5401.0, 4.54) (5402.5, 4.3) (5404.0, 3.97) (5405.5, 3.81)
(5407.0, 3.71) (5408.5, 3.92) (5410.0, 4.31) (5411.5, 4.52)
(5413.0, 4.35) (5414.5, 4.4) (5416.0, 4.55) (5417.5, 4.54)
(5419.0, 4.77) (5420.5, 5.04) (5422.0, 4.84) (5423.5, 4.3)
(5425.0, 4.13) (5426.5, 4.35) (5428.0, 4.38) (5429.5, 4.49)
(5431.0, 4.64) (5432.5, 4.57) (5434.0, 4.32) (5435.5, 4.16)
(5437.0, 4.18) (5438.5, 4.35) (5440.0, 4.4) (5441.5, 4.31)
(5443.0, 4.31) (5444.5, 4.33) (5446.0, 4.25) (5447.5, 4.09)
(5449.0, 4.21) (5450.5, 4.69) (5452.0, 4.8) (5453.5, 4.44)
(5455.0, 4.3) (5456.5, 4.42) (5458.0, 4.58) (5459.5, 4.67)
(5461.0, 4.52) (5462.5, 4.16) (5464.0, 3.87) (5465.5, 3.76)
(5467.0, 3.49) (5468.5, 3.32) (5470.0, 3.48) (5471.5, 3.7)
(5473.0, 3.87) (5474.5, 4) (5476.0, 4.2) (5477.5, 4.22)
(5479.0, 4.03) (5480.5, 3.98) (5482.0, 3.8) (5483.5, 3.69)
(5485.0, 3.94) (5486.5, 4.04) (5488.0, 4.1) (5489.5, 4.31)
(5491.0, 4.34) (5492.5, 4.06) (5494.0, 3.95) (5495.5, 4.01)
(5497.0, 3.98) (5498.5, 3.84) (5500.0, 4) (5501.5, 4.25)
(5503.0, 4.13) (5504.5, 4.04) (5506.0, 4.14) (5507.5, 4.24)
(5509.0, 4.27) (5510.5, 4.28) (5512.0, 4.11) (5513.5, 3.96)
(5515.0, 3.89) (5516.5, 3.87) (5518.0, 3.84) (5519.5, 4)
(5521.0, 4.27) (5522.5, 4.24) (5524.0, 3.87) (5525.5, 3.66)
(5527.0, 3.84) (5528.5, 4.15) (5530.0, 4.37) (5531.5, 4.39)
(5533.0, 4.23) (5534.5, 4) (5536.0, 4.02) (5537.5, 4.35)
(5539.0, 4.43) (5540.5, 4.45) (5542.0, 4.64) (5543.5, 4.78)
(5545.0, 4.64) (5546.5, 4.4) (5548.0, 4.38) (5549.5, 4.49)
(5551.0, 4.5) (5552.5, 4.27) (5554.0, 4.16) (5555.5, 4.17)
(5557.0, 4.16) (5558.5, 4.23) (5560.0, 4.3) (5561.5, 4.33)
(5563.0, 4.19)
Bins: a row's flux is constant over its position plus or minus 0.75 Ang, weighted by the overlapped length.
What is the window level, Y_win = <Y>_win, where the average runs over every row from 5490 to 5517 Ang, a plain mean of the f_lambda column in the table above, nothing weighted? 4.1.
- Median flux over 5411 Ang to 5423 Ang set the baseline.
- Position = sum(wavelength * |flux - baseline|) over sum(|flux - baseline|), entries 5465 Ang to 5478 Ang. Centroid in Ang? 5470.3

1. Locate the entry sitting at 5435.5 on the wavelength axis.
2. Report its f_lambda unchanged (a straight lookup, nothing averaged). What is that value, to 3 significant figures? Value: 4.16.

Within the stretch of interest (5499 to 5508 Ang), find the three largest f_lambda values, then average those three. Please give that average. 4.2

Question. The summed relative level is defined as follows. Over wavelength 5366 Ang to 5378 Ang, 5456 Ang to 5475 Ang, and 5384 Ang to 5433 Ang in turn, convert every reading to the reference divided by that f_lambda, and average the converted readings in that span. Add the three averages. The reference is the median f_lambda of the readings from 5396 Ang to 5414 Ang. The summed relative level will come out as 3.04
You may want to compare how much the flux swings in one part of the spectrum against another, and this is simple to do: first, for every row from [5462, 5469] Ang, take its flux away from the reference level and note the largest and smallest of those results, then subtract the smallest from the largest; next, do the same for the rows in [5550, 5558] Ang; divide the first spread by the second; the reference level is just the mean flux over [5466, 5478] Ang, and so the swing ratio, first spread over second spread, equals 2.5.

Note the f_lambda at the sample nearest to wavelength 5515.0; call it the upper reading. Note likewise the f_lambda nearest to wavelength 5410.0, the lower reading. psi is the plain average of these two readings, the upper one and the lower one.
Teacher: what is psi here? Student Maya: 4.10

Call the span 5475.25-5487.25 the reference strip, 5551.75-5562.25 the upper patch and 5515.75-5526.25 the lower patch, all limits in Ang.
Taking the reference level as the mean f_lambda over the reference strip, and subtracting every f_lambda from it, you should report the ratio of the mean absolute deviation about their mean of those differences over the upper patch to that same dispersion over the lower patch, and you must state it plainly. 0.33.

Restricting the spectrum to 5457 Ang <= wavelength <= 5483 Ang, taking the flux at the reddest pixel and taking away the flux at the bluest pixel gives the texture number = -0.8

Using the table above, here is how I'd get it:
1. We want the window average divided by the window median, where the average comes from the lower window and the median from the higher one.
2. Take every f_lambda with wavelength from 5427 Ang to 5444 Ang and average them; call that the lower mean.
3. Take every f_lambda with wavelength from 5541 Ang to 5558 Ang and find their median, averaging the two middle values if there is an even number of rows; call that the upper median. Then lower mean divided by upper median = 0.99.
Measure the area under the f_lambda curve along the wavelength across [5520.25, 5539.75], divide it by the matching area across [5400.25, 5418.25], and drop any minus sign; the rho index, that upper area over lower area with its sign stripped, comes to 1.06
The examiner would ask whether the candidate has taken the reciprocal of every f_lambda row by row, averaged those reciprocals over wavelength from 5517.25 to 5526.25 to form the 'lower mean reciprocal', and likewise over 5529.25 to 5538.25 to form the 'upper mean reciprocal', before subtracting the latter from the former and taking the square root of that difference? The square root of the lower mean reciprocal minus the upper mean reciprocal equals 0.123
